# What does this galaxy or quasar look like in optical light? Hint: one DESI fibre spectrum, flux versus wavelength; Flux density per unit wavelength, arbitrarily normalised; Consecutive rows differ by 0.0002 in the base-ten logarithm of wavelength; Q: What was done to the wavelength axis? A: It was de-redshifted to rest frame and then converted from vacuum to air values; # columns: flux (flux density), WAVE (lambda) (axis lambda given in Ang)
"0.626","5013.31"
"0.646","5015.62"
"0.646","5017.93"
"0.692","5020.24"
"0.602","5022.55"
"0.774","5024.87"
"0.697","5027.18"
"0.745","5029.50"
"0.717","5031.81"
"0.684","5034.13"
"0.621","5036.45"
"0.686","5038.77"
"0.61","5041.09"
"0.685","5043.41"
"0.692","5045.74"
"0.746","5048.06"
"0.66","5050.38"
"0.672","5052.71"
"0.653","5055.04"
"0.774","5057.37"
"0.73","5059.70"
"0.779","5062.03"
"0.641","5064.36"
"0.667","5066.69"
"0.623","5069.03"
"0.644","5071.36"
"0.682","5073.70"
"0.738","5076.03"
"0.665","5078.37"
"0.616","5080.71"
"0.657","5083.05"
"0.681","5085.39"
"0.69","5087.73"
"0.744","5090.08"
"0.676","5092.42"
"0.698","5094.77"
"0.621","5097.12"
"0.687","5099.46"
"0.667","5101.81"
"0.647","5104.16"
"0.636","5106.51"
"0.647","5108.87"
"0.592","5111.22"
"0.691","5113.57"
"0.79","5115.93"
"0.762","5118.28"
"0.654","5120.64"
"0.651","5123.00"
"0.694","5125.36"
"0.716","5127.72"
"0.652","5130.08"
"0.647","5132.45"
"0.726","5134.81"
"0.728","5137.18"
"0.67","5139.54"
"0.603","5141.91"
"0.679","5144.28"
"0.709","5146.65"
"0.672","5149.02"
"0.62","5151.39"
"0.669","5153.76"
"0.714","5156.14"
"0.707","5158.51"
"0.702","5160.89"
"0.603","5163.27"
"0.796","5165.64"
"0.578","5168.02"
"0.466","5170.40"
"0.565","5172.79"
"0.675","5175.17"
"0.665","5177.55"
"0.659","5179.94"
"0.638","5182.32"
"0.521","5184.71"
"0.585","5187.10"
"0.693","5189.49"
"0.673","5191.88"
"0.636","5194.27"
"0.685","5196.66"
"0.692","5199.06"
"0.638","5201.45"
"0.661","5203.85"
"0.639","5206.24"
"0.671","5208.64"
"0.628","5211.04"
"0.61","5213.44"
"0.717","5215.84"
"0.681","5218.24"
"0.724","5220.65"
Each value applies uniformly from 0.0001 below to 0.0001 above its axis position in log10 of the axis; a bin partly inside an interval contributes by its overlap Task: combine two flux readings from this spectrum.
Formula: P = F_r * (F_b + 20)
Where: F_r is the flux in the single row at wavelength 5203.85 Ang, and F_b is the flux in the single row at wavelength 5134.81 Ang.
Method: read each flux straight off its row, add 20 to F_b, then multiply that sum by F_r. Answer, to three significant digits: 13.7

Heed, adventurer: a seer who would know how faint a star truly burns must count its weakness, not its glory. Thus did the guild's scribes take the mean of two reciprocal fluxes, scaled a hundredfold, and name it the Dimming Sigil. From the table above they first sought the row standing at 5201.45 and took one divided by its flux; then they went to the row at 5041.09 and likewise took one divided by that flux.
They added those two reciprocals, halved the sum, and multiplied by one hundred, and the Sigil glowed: 160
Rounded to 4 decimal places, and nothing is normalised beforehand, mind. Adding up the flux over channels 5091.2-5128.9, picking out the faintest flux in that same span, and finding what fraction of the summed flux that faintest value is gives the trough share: 0.0547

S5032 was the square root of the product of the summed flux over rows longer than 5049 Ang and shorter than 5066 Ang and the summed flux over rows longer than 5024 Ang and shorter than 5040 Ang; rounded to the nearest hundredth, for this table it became 4.92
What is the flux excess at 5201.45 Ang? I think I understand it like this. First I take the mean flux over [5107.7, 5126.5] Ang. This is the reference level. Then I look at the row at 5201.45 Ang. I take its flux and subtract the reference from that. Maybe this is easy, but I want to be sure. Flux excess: -0.047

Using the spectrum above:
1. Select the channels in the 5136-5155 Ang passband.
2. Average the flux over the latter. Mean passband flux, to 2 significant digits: 0.67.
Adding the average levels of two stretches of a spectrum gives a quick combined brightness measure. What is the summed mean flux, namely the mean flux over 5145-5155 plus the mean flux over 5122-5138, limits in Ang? 1.36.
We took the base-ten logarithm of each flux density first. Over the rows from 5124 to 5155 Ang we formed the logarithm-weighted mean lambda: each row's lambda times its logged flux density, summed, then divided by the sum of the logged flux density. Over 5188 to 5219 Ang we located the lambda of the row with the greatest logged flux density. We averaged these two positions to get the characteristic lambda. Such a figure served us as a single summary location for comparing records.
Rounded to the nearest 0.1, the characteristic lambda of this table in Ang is 5177.9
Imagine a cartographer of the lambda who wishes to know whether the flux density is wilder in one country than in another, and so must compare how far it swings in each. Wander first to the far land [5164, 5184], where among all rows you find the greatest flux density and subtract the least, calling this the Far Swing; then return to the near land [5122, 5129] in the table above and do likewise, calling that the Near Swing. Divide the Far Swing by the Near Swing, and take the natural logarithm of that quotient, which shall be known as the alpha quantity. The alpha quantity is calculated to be 1.62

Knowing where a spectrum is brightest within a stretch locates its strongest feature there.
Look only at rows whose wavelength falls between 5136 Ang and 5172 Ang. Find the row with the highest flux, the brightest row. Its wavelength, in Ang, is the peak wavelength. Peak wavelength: 5165.64 Ang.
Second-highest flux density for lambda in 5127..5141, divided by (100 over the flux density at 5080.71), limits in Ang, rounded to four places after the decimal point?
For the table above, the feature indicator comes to 0.0045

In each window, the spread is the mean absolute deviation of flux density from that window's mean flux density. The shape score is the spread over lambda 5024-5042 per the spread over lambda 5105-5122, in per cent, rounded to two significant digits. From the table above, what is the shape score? 73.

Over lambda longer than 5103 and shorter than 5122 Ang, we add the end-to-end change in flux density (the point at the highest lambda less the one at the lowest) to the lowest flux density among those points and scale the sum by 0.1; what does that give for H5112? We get 0.060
